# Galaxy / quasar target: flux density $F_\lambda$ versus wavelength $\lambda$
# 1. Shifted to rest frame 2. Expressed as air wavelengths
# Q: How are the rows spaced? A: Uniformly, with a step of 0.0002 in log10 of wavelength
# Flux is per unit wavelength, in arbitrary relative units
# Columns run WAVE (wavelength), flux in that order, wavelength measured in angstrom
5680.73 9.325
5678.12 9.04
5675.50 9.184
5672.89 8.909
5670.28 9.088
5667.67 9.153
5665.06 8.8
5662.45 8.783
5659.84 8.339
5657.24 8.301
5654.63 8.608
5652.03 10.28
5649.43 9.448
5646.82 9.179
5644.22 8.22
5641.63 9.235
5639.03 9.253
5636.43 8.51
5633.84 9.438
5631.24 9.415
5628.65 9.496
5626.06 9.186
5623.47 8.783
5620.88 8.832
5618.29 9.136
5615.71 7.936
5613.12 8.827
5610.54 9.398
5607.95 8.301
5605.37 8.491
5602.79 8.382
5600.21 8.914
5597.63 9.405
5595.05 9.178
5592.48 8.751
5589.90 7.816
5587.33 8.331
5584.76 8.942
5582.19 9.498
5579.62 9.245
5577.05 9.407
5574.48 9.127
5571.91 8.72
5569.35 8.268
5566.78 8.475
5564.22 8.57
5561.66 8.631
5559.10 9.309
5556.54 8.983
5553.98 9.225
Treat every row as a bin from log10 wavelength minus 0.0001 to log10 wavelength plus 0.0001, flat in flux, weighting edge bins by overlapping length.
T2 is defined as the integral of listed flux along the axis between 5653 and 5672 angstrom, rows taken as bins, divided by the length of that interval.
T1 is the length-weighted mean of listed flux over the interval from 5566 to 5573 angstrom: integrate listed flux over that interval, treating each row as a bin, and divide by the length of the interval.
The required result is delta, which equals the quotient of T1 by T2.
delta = 0.97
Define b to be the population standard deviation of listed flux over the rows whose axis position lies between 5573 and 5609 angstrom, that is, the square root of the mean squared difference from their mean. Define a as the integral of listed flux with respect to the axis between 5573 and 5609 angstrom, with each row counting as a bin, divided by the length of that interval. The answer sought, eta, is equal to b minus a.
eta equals -8.35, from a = 8.84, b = 0.49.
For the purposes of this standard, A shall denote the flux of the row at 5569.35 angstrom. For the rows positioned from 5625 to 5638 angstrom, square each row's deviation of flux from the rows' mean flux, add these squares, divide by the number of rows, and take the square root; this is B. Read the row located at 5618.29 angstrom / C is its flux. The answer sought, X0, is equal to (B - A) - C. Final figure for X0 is -17.04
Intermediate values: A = 8.268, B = 0.37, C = 9.136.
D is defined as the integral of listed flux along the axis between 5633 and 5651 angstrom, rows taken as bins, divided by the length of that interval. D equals 9.05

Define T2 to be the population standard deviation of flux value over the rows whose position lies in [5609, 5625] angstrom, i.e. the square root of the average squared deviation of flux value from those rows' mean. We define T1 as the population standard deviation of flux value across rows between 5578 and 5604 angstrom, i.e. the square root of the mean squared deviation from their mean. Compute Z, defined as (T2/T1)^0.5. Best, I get 0.94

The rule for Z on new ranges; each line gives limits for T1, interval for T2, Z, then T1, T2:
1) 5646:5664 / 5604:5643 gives 0.84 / 0.65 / 0.46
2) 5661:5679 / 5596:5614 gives 1.67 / 0.15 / 0.42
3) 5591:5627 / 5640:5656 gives 1.25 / 0.41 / 0.65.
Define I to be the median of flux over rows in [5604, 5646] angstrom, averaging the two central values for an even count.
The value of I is 8.98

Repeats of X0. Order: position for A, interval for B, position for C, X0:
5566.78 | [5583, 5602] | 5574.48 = -17.11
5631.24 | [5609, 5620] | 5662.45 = -17.65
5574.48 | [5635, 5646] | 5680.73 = -18.00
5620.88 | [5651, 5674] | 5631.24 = -17.69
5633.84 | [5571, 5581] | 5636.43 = -17.69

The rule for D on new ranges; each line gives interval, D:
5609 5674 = 8.98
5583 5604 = 8.74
